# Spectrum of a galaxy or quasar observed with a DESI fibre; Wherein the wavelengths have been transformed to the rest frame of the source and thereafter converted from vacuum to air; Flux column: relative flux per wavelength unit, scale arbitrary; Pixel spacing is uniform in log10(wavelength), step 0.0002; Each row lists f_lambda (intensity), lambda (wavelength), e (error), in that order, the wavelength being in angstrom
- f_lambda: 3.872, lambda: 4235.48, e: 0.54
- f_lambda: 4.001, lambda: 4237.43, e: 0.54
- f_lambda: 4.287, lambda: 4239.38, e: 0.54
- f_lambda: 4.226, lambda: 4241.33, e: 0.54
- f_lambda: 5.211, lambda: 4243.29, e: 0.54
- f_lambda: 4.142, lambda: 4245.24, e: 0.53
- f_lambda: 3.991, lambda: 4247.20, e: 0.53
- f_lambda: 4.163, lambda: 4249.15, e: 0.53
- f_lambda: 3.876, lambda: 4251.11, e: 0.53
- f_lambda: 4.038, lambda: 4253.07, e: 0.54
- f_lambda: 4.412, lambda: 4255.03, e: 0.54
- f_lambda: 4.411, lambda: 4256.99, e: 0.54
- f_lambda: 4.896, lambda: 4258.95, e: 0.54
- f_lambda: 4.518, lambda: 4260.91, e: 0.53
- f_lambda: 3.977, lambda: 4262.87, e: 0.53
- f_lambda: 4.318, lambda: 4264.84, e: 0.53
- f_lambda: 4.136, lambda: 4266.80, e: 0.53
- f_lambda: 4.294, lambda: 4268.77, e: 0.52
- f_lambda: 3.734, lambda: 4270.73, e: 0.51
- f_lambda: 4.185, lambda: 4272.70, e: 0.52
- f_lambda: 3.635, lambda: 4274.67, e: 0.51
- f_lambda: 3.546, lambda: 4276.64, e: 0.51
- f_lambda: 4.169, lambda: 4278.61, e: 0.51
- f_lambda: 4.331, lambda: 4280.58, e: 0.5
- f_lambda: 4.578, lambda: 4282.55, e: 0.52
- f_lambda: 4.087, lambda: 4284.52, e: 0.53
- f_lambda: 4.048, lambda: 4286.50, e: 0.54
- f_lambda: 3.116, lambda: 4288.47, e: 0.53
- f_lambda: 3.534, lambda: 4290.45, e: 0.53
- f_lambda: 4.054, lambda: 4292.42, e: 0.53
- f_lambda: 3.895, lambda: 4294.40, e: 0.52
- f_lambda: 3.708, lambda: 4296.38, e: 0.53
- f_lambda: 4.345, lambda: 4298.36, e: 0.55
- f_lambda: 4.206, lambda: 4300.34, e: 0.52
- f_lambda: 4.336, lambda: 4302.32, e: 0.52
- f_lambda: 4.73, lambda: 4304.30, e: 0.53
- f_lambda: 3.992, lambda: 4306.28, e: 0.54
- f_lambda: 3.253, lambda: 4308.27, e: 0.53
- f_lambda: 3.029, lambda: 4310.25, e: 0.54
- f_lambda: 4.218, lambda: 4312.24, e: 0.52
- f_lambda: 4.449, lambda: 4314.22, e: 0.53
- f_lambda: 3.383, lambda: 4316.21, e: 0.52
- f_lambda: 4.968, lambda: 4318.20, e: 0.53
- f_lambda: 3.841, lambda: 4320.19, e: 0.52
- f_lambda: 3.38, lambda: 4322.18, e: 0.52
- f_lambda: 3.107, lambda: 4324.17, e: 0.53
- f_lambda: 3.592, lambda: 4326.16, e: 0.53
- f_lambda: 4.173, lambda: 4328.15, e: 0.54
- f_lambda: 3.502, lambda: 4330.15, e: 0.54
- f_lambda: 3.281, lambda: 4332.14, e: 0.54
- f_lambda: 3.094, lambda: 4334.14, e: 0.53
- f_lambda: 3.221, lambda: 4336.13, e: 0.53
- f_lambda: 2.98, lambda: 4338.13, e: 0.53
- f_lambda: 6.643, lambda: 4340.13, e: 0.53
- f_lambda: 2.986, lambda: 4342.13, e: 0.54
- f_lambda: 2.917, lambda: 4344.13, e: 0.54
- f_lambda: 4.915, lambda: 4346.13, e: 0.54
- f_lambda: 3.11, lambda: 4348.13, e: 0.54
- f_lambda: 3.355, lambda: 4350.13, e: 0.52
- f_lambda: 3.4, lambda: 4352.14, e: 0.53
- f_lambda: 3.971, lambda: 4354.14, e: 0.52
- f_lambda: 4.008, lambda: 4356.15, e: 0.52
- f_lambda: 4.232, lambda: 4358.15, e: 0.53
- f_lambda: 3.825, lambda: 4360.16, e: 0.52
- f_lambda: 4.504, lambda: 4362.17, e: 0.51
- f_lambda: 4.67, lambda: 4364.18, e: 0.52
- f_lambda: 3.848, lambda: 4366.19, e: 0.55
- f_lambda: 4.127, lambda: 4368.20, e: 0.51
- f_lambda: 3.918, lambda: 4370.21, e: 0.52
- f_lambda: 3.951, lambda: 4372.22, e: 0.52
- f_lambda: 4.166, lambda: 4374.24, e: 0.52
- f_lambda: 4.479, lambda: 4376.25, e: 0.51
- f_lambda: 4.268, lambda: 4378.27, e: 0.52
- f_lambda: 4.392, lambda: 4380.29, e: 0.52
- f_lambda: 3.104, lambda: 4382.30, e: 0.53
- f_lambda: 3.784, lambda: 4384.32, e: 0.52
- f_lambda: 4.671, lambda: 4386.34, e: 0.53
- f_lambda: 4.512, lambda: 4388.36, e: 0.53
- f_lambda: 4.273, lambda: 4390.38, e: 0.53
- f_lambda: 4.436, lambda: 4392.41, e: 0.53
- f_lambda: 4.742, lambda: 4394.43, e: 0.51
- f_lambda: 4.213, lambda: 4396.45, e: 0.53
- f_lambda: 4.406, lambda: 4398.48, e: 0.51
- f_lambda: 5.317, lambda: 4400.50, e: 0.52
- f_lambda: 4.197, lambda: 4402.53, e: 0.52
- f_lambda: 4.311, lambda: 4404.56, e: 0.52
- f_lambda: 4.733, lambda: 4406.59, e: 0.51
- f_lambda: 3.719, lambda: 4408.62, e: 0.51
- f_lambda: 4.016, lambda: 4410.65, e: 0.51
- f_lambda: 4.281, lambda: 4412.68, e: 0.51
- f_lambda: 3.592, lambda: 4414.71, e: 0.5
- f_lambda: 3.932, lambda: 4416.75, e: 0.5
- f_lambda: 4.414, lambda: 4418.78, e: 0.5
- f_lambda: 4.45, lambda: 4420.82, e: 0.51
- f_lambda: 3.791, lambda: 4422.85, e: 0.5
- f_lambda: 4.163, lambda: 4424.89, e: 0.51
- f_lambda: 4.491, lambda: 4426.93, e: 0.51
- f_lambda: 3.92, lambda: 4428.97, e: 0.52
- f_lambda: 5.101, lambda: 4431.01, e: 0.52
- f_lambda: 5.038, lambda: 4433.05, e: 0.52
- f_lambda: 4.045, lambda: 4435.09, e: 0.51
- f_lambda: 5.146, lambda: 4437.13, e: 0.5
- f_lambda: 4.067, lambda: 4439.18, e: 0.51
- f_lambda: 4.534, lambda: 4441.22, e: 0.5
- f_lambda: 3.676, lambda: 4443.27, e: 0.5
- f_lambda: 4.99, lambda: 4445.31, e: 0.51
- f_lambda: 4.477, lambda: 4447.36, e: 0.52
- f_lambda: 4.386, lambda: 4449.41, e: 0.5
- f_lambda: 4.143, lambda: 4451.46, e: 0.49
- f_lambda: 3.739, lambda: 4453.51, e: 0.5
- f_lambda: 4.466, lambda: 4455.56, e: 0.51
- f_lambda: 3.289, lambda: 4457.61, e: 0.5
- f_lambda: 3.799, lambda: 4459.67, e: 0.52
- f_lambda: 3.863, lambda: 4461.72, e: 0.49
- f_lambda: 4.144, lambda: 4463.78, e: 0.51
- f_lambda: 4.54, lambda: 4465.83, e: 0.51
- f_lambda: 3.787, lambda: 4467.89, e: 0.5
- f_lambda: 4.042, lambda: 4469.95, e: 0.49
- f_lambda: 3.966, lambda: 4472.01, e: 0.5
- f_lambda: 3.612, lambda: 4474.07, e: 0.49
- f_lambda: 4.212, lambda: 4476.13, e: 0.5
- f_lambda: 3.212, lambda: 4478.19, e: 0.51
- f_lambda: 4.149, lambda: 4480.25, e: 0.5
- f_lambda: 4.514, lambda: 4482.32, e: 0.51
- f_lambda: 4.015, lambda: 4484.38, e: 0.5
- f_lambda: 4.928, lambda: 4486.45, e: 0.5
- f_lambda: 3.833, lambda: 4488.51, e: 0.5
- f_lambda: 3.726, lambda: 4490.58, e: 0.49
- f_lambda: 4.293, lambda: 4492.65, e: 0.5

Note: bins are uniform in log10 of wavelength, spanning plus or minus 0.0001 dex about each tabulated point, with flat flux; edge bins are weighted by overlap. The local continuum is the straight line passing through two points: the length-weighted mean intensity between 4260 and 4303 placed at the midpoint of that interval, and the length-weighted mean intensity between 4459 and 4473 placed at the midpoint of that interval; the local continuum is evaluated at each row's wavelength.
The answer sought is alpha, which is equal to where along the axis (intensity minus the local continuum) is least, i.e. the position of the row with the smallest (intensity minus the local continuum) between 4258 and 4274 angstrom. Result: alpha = 4270.73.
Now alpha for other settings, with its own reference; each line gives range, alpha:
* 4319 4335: 4334.14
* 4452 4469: 4457.61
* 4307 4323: 4310.25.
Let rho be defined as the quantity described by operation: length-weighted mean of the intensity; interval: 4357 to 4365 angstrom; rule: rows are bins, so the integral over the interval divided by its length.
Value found 4.29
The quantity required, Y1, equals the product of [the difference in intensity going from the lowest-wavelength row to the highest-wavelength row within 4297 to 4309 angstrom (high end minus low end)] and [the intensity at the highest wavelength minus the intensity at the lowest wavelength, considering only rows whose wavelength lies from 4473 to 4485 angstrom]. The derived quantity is -0.4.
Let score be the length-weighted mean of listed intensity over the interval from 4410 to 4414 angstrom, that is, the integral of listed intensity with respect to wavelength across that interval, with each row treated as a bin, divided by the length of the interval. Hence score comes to 4.1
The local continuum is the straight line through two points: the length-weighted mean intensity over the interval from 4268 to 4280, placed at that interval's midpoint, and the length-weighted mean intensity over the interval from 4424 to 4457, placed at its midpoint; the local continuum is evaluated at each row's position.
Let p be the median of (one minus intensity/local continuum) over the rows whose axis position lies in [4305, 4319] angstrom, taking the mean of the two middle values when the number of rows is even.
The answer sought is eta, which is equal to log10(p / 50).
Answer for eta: -3.82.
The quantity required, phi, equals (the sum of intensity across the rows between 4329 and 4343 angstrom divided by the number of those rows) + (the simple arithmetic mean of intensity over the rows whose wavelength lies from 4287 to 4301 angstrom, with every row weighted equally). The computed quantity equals 7.5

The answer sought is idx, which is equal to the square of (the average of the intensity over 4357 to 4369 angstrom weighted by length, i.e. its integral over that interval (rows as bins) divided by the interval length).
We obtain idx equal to 17.6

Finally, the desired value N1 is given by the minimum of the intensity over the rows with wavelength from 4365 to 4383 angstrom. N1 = 3.104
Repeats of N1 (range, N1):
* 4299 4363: 2.917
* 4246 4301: 3.116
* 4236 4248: 3.991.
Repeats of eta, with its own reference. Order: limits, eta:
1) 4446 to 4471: -2.79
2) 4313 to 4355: -2.47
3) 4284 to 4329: -3.82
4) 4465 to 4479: -2.65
